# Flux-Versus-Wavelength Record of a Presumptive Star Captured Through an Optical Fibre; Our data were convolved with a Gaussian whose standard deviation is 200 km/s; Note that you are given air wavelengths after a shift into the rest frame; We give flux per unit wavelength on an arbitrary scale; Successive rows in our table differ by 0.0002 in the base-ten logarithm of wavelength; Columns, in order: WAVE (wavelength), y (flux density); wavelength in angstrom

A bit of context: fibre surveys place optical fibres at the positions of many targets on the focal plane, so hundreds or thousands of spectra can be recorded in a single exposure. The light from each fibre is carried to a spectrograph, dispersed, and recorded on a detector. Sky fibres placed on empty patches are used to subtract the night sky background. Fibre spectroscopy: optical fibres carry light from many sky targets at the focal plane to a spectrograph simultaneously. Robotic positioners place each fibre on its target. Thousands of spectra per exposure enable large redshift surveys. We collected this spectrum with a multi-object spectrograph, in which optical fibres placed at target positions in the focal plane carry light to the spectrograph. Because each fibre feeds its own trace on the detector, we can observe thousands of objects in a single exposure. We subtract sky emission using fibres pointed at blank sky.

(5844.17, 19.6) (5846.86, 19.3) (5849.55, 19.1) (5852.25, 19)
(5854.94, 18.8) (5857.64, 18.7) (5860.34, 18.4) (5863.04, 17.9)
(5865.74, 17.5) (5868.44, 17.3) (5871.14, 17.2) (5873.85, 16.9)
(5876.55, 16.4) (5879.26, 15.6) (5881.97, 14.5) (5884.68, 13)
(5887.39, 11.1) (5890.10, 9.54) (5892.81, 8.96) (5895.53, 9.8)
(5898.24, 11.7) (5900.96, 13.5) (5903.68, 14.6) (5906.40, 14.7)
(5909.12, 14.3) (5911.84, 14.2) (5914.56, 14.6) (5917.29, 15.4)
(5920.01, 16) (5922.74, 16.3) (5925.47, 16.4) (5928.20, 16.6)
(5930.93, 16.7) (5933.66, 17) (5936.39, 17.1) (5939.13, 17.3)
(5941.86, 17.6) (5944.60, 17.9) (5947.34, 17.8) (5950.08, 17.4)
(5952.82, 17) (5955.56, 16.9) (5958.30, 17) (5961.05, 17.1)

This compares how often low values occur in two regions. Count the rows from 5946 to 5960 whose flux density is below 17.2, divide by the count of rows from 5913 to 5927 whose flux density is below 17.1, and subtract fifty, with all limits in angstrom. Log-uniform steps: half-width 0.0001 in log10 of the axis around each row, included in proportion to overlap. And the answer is -49.4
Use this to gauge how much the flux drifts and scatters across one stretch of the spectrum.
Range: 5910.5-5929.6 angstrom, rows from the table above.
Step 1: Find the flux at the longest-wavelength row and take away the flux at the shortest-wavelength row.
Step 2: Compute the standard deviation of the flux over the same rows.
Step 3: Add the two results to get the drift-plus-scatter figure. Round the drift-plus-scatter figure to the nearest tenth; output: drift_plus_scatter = 3.3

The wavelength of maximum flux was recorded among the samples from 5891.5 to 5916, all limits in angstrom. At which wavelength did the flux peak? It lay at 5906.40 angstrom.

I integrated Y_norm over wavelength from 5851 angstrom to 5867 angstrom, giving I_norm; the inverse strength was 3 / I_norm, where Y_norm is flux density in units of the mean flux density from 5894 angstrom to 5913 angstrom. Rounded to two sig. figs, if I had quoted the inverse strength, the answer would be 0.13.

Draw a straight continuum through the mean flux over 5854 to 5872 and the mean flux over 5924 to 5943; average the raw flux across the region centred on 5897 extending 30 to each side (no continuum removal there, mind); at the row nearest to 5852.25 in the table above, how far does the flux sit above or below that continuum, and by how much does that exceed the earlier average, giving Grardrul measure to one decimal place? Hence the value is -13.3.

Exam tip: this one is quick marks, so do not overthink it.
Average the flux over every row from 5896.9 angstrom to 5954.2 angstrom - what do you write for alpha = 15.9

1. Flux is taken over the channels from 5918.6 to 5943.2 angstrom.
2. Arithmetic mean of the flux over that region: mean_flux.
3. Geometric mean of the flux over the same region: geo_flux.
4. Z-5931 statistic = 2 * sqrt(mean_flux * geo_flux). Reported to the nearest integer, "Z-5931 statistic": 34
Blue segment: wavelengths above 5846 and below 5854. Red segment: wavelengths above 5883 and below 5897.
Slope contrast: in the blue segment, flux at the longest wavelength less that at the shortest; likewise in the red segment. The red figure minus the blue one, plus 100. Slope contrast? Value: 97.1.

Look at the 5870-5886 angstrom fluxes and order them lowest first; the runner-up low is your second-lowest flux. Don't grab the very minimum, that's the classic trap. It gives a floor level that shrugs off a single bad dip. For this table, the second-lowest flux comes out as 14.5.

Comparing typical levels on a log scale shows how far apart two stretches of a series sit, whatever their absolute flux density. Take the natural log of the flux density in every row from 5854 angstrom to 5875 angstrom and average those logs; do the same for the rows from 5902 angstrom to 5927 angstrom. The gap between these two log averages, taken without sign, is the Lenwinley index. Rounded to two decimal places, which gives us 0.16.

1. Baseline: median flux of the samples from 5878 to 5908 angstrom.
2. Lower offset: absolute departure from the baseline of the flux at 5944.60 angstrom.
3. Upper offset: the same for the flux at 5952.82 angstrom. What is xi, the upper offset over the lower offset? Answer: 0.82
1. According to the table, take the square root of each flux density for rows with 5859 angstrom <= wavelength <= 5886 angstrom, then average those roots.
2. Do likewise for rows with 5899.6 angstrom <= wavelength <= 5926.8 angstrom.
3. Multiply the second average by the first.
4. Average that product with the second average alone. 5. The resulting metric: 9.8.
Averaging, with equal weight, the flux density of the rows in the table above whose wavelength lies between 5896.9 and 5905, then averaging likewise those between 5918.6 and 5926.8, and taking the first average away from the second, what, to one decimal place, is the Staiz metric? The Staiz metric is 3.0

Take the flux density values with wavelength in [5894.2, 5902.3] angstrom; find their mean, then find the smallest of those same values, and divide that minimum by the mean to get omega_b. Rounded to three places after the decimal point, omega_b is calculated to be 0.840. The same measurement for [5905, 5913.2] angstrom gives 0.986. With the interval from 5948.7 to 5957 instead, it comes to 0.988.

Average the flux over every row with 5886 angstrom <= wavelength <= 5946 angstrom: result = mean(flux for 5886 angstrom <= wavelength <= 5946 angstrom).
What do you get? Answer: 14.6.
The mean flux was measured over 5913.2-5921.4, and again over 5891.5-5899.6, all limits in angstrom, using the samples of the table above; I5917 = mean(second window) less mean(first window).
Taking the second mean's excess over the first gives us -5.2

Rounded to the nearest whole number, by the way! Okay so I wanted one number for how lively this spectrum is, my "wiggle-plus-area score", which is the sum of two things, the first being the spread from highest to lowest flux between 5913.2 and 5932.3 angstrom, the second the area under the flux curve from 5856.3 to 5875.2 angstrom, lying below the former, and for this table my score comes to 337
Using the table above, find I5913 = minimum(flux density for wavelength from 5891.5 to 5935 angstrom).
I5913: 8.96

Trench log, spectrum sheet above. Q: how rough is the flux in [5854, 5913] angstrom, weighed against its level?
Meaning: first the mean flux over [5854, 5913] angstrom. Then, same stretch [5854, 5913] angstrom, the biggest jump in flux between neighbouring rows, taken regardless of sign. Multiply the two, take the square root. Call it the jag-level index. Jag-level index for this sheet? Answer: 5.3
